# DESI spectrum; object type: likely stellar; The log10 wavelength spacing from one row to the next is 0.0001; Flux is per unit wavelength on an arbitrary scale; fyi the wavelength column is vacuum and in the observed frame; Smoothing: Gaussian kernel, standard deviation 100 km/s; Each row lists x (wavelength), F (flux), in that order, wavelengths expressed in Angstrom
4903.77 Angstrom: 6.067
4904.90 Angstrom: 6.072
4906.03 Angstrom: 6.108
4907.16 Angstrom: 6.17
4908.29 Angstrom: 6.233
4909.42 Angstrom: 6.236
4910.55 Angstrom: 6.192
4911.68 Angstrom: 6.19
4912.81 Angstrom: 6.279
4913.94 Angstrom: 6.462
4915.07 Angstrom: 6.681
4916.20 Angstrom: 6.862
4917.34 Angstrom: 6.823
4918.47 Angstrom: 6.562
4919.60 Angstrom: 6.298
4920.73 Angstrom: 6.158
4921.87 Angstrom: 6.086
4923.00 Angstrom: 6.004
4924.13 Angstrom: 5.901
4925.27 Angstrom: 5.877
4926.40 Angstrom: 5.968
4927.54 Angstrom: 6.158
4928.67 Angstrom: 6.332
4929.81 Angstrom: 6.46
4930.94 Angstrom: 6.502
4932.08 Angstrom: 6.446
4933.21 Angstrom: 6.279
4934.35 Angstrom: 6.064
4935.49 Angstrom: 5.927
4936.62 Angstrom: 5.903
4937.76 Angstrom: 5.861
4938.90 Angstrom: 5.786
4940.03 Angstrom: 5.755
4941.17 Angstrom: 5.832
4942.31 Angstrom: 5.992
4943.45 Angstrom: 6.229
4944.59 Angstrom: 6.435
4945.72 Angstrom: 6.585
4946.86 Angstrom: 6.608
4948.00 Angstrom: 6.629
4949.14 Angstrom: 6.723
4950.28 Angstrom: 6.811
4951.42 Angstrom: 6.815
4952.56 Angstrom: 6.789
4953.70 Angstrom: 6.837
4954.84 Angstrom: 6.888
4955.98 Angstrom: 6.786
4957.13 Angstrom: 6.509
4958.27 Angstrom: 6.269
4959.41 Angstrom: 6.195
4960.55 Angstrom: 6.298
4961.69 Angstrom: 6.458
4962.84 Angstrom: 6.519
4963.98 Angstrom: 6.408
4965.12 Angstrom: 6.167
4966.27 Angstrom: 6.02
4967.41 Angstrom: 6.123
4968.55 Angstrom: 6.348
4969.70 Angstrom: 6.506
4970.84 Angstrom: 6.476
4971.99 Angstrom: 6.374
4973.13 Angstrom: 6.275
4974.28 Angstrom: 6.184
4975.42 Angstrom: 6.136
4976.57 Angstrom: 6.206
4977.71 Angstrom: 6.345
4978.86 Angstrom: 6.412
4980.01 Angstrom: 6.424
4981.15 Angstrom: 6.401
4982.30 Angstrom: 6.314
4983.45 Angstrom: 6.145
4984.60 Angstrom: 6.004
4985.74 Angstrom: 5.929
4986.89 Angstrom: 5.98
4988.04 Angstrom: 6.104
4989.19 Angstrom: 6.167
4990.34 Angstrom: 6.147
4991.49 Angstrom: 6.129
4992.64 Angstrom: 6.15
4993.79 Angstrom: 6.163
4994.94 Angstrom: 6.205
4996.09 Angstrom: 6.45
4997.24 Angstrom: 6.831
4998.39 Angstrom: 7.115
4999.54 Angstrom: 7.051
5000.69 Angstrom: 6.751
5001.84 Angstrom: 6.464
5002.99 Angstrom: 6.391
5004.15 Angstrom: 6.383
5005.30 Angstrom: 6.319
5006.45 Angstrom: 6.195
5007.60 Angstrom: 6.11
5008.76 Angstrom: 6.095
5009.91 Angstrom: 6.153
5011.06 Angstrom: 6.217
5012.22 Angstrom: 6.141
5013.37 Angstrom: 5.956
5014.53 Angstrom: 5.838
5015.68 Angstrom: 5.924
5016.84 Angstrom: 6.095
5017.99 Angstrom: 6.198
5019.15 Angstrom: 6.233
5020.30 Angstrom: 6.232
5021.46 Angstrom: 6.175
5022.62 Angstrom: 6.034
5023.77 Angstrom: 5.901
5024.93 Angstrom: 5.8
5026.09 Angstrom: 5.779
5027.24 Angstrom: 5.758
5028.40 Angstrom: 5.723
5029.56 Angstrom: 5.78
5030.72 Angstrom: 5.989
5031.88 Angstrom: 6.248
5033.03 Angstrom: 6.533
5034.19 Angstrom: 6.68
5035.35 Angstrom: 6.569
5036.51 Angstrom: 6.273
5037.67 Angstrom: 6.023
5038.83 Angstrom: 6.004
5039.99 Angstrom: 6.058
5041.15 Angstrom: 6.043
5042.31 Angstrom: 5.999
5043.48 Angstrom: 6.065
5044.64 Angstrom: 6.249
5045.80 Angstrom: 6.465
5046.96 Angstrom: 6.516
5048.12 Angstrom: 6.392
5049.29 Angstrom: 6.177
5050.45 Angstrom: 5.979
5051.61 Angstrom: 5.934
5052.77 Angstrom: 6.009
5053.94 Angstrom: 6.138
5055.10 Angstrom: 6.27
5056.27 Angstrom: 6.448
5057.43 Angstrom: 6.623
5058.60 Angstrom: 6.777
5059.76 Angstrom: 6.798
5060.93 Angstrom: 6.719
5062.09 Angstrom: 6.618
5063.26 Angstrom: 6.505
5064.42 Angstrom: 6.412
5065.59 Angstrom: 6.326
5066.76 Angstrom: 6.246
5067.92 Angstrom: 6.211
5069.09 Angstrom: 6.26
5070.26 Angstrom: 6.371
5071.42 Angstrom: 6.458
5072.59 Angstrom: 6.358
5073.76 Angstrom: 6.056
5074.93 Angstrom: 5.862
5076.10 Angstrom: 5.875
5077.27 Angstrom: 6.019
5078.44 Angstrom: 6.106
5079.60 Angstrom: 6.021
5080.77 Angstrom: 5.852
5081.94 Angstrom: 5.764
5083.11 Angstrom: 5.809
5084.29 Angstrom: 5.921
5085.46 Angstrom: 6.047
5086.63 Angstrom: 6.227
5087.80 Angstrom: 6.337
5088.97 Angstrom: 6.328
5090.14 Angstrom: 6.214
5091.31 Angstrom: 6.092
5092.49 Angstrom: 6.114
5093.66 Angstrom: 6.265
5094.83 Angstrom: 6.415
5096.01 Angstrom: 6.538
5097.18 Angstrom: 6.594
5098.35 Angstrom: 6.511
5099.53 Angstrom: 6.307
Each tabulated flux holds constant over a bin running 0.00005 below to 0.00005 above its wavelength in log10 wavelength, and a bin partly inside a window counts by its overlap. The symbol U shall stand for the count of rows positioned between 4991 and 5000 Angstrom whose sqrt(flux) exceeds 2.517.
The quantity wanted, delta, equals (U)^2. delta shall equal 16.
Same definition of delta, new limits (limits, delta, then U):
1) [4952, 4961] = 25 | 5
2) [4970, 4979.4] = 16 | 4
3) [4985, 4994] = 0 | 0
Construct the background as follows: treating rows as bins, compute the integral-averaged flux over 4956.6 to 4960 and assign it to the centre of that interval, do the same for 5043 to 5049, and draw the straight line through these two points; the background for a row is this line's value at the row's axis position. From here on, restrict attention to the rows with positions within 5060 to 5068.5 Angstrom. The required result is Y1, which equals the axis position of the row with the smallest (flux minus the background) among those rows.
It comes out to 5067.92 Angstrom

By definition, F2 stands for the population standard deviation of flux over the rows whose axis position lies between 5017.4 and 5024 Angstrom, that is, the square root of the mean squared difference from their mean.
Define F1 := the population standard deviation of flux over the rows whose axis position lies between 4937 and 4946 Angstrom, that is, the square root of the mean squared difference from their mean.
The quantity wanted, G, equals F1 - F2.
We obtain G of 0.18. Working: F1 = 0.30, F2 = 0.12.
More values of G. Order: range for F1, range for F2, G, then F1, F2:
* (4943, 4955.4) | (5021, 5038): -0.12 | 0.19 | 0.31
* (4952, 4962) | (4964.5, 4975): 0.10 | 0.26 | 0.16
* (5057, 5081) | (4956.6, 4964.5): 0.17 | 0.29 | 0.12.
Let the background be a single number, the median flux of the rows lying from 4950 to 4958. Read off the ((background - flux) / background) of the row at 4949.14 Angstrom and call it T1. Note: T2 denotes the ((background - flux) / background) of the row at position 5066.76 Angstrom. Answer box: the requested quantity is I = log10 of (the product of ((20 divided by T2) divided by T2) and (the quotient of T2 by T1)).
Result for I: 4.3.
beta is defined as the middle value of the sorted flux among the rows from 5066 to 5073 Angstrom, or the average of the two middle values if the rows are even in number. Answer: 6.31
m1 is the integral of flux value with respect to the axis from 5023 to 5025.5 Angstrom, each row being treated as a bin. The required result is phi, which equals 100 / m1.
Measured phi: 6.8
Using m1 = 15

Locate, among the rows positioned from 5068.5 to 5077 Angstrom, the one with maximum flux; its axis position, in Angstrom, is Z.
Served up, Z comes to 5071.42 Angstrom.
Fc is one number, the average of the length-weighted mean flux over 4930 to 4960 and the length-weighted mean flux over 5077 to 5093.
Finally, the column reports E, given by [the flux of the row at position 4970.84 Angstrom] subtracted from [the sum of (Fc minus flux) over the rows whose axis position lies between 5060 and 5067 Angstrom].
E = -8.0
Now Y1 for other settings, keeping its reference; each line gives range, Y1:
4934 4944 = 4940.03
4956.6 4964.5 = 4959.41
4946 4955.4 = 4946.86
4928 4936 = 4935.49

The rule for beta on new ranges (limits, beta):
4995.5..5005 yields 6.61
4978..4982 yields 6.41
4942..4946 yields 6.33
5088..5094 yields 6.21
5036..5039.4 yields 6.02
